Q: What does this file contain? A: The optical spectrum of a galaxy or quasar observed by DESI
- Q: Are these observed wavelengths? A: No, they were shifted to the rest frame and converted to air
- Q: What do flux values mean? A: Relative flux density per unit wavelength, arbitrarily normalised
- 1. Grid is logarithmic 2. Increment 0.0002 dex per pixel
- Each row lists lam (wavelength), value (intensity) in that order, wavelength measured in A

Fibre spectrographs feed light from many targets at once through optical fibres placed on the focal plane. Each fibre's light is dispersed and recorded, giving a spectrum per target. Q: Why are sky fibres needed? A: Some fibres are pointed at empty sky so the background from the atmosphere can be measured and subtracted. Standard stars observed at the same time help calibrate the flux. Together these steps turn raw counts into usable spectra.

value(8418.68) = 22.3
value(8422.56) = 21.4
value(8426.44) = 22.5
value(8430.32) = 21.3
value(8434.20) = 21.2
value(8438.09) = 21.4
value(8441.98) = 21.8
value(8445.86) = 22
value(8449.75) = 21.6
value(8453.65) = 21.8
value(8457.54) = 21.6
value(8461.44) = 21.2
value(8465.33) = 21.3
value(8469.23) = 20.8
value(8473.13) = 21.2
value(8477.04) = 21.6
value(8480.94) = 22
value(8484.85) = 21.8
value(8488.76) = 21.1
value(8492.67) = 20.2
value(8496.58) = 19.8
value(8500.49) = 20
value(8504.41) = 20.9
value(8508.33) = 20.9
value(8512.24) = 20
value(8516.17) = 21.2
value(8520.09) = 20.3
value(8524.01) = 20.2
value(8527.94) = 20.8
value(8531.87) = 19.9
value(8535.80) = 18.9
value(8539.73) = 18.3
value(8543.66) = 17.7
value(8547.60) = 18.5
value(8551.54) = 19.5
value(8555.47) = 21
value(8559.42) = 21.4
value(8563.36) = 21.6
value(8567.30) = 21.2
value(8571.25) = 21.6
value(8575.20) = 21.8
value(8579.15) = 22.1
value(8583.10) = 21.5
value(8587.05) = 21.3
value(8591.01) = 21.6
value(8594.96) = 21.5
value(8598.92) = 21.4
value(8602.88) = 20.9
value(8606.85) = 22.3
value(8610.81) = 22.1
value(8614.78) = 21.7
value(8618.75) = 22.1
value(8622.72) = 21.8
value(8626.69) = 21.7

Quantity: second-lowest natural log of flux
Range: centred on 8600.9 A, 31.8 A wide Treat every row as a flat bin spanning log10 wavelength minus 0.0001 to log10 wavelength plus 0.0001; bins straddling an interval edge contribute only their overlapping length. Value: 3.06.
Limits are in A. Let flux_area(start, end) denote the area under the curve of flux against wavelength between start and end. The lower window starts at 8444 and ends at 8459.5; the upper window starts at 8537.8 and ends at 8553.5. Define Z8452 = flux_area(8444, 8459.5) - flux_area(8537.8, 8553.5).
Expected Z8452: 47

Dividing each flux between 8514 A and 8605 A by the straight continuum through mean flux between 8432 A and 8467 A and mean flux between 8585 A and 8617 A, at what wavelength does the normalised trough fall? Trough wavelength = 8543.66 A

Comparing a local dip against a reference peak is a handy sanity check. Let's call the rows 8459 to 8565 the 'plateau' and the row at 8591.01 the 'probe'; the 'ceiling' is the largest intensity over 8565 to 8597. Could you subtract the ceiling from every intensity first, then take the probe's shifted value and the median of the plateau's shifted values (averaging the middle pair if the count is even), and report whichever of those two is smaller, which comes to -1.3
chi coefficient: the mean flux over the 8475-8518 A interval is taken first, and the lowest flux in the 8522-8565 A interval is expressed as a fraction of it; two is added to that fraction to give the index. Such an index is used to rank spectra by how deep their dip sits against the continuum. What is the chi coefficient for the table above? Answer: 2.85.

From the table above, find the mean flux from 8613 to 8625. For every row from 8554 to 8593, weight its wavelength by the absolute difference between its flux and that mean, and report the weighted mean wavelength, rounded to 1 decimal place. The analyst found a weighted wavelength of 8570.4 A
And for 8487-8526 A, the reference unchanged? 8506.4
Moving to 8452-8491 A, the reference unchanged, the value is 8471.6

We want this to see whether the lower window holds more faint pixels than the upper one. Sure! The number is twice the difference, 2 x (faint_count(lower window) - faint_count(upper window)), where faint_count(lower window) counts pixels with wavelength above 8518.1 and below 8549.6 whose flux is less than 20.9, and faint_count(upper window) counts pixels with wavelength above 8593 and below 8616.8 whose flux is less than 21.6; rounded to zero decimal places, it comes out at 10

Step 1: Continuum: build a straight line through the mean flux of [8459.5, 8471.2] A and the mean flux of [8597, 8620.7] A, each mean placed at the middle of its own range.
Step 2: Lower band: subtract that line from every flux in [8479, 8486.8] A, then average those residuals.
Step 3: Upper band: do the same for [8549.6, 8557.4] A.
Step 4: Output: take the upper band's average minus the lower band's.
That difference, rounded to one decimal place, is -2.0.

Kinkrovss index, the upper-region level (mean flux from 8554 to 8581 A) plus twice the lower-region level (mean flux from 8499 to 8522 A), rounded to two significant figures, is 63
